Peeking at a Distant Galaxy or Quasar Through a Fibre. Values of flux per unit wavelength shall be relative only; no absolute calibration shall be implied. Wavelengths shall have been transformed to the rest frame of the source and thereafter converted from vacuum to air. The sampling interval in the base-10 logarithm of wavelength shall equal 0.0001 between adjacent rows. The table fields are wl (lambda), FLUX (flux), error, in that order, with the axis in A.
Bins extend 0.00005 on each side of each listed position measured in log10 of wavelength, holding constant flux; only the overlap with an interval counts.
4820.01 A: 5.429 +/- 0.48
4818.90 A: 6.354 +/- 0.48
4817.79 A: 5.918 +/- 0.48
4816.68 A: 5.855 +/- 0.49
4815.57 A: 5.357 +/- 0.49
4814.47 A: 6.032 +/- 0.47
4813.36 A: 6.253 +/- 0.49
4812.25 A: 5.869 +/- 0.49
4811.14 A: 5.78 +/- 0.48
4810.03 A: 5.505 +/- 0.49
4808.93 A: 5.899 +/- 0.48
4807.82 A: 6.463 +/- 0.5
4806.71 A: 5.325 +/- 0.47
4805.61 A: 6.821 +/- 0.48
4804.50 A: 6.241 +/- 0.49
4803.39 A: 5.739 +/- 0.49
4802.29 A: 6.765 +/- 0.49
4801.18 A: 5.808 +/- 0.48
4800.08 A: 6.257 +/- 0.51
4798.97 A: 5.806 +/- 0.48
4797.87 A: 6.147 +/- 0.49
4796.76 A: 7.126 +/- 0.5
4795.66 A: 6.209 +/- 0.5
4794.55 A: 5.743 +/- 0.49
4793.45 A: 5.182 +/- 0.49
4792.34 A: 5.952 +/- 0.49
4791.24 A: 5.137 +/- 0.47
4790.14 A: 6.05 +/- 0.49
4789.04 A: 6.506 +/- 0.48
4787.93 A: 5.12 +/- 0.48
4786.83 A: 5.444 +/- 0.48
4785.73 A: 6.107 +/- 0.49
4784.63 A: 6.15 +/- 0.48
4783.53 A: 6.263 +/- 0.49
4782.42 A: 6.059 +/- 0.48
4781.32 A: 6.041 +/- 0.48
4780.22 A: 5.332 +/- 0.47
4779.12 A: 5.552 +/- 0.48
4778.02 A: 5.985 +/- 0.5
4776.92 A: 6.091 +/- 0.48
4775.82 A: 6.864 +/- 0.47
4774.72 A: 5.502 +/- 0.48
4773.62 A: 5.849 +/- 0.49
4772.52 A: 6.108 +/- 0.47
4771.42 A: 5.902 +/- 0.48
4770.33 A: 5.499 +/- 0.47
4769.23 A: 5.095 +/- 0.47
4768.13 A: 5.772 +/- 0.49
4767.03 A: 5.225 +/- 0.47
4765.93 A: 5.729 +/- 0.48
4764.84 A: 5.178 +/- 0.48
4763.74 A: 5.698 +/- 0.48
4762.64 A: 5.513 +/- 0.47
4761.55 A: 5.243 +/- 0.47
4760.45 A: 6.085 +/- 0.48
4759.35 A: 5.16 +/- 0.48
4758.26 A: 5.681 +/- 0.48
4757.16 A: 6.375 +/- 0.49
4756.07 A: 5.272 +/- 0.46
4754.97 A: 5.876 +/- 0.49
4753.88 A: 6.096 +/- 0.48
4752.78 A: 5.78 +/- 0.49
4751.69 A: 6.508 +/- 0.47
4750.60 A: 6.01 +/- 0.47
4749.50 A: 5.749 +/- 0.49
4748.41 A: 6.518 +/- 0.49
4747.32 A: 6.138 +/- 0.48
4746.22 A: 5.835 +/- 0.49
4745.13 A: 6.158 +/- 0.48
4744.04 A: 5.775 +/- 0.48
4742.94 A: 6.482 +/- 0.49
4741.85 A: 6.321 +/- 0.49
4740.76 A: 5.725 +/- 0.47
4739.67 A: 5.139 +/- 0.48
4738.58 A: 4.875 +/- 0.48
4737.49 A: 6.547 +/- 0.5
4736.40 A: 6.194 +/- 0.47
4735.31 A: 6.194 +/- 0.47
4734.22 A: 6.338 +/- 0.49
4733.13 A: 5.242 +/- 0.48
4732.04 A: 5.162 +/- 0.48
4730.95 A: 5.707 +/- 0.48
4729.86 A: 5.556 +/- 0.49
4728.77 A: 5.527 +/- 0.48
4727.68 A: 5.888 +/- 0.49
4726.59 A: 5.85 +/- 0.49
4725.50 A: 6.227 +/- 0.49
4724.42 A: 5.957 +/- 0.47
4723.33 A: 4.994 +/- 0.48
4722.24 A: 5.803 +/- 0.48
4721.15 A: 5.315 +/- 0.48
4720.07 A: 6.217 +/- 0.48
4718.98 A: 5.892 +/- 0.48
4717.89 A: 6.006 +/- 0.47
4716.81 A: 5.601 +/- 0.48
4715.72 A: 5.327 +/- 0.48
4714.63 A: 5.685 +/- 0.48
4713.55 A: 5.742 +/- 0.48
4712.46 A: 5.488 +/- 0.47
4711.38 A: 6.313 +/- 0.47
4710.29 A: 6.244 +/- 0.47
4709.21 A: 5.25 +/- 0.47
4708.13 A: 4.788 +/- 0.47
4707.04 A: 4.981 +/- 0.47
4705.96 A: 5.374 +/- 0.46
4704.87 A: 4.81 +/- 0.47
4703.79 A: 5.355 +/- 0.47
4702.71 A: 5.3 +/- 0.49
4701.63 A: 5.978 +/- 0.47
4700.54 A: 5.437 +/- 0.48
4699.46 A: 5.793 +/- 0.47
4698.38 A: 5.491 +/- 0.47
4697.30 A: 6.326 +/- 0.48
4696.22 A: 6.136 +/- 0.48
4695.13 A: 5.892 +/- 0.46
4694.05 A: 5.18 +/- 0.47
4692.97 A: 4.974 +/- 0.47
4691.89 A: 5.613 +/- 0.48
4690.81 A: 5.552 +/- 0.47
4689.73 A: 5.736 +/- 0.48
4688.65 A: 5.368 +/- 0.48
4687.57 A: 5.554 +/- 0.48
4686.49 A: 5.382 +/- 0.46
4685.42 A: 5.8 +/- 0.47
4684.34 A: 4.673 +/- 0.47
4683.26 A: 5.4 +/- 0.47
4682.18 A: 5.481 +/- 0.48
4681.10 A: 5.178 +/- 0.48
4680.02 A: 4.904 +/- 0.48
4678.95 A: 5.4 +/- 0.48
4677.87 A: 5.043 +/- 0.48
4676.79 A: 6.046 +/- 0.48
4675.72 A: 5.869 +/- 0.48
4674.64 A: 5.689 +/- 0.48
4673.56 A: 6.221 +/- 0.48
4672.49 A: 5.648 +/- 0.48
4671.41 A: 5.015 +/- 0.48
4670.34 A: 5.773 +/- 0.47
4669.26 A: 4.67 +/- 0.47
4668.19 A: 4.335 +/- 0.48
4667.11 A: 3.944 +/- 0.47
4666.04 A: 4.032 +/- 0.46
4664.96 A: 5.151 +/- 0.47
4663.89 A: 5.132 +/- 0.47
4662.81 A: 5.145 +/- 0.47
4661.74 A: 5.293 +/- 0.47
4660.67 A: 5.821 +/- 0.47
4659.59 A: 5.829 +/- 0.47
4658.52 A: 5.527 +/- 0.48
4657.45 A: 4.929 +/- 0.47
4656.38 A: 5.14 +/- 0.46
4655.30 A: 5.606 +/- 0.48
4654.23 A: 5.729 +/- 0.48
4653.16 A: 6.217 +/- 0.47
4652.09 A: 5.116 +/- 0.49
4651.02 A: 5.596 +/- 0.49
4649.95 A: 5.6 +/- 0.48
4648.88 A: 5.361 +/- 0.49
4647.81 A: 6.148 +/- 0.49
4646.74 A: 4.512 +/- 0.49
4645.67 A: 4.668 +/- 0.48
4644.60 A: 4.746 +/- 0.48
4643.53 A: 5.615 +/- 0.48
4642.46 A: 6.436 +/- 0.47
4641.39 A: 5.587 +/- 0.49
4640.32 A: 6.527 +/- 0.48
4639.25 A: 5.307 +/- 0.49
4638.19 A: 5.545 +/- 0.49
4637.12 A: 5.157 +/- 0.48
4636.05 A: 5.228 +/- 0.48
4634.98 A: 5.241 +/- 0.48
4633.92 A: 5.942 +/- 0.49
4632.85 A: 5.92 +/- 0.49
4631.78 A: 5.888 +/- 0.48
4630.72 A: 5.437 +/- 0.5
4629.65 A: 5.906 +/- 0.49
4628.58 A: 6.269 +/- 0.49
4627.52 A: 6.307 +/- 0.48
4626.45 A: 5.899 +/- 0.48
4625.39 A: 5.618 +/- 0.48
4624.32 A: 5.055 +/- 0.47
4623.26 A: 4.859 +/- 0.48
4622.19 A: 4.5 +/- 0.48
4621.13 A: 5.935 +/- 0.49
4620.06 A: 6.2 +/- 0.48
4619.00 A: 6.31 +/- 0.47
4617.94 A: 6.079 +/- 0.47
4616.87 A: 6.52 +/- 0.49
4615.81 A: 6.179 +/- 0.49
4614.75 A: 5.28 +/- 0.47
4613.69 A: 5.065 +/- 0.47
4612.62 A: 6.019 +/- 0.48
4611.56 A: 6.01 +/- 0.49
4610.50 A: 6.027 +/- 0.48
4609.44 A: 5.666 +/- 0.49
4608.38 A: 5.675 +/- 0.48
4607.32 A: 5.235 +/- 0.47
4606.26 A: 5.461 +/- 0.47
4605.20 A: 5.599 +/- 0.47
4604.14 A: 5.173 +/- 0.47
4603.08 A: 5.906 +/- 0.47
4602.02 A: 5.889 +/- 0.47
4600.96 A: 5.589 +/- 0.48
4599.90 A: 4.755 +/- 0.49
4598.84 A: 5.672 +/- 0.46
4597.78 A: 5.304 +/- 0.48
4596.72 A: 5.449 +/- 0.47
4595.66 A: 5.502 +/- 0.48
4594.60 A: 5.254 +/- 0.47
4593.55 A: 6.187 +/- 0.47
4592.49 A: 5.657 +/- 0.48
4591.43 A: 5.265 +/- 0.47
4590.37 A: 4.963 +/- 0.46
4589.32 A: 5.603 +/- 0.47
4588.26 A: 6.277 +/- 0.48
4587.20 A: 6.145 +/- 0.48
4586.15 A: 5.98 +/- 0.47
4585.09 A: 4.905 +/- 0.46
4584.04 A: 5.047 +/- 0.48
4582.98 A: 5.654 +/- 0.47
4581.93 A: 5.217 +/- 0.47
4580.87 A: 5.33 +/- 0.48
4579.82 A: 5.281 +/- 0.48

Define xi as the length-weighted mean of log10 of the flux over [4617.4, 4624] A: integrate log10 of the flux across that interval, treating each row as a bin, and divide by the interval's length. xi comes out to 0.747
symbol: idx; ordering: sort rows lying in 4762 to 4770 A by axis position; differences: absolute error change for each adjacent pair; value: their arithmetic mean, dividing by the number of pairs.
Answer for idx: 0.010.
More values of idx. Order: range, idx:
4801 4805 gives 0.003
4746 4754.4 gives 0.010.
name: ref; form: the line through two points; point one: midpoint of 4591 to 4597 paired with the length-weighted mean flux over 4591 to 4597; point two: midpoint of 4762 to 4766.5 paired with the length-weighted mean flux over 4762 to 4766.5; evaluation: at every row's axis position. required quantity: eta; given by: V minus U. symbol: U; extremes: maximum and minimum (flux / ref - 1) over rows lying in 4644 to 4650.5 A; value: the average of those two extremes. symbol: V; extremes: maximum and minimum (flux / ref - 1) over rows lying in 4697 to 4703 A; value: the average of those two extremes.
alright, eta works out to 0.09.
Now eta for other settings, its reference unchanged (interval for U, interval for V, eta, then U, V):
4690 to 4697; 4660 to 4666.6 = -0.11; 0.00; -0.112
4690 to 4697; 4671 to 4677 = 0.01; 0.00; 0.013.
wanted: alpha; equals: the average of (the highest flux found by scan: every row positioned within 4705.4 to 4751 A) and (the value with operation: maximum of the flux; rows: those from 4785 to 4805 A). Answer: 6.84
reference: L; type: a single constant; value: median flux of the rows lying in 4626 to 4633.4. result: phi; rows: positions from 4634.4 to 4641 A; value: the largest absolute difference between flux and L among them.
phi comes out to 0.7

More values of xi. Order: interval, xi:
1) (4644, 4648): 0.690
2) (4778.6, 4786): 0.772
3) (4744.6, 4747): 0.777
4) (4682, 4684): 0.727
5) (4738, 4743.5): 0.754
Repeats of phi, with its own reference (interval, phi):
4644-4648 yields 1.4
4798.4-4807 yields 0.9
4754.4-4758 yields 0.6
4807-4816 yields 0.6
